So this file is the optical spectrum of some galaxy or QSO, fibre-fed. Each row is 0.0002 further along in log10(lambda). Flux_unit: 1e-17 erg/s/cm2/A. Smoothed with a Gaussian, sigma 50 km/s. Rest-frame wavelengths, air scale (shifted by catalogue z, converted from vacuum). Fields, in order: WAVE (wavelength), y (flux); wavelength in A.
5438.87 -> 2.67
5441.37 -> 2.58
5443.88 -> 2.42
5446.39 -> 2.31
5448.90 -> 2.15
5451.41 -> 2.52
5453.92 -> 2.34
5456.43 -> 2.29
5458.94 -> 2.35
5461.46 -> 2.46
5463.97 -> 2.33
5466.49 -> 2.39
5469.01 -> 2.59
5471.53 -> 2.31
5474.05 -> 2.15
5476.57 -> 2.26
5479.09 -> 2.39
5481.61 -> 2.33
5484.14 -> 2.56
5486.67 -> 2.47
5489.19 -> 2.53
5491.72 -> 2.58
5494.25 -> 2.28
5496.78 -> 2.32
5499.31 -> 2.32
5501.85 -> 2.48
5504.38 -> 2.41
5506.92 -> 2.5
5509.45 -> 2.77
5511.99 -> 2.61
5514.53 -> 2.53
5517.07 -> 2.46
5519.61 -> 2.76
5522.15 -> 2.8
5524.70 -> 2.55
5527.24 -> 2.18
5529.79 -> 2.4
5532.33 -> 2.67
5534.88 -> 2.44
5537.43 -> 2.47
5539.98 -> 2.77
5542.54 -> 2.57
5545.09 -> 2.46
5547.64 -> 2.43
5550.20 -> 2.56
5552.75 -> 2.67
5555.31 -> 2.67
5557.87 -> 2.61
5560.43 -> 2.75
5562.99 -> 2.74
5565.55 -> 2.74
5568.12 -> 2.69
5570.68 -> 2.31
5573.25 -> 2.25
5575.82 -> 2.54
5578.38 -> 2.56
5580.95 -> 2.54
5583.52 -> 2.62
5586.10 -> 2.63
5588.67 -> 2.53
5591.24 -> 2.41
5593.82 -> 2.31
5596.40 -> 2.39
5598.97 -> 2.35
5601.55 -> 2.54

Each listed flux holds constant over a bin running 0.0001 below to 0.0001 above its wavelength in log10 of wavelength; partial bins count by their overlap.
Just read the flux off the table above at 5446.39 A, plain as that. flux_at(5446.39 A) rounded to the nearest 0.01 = 2.31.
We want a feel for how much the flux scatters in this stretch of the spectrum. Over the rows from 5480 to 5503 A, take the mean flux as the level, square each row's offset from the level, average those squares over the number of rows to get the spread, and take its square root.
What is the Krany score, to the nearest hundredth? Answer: 0.11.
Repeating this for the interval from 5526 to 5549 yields 0.16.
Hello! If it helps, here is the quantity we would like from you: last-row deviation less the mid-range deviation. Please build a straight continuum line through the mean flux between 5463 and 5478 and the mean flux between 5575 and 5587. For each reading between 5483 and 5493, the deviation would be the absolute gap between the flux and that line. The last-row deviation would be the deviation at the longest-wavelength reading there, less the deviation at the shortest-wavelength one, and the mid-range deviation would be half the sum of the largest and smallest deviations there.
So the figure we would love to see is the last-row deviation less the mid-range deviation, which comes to -0.14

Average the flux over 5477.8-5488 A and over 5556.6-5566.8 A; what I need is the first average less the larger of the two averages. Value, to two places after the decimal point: -0.27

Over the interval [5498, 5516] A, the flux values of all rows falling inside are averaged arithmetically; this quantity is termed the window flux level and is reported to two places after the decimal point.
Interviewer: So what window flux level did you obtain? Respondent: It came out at 2.52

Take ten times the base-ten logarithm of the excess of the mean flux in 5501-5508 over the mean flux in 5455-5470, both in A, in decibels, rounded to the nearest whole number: -12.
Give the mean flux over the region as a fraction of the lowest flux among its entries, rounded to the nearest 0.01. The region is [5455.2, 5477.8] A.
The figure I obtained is 1.09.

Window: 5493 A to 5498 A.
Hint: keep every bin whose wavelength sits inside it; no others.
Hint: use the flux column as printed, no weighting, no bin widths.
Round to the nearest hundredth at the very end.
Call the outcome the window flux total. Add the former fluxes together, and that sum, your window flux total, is 4.60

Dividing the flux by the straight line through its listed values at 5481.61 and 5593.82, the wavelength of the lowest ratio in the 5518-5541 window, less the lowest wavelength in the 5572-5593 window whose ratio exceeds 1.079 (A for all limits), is -48.6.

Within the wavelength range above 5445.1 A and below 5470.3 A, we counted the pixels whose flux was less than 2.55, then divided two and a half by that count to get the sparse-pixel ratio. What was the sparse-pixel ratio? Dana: 0.28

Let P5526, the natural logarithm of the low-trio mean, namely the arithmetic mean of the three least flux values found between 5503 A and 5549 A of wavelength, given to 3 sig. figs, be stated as 0.846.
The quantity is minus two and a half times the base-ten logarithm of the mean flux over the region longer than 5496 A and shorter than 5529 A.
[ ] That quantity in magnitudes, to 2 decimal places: -1.00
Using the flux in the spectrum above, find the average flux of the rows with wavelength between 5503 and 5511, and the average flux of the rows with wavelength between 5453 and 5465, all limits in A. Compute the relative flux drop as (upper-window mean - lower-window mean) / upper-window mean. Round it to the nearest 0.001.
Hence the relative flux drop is 0.080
